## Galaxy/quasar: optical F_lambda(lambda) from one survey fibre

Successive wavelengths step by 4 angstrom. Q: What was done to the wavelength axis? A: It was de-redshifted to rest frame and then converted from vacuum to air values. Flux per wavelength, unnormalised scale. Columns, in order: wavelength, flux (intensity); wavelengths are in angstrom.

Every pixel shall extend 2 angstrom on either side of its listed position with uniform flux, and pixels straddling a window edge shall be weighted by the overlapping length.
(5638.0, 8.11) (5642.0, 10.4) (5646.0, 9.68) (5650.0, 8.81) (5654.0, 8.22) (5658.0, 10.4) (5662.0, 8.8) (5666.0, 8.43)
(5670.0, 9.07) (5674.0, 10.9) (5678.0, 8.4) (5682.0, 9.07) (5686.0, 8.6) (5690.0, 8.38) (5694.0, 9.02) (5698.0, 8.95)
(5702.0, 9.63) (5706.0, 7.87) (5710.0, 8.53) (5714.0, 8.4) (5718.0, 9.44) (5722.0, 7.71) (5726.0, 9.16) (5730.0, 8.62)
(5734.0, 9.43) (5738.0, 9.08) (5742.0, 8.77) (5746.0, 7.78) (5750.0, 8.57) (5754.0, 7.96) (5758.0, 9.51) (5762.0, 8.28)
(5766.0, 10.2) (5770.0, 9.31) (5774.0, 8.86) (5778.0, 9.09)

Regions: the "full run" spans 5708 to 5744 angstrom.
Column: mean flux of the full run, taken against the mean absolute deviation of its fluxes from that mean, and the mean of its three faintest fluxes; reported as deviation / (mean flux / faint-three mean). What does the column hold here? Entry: 0.40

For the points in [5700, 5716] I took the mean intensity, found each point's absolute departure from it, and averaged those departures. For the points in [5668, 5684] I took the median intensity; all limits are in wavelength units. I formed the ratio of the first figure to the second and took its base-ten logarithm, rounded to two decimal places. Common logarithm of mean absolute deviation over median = -1.25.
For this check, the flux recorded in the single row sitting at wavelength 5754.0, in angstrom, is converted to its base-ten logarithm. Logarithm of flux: 0.90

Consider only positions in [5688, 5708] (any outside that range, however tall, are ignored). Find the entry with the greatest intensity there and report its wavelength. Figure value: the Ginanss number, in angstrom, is 5702.0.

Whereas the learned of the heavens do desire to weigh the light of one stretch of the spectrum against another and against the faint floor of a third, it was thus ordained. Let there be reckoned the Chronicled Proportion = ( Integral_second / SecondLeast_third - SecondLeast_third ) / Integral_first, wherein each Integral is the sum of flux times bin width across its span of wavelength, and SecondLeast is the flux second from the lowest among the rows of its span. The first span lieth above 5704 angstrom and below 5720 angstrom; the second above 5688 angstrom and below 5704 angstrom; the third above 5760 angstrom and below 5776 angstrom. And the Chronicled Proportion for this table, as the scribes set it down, 0.054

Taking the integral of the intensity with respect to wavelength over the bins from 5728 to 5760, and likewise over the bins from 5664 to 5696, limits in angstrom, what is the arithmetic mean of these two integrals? 283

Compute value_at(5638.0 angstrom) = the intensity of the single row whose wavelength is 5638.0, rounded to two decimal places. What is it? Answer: 8.11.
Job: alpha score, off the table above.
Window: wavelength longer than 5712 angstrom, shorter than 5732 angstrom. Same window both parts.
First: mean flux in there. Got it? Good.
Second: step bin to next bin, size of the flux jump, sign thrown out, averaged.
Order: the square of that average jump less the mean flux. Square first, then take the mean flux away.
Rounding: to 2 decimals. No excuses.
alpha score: -7.25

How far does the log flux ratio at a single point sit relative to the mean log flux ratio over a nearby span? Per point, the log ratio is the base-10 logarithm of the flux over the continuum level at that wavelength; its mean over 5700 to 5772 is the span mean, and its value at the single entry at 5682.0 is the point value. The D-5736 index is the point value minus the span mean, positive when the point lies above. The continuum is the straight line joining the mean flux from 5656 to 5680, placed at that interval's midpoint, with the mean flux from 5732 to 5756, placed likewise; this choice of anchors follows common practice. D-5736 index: -0.01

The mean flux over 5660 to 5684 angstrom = 9.1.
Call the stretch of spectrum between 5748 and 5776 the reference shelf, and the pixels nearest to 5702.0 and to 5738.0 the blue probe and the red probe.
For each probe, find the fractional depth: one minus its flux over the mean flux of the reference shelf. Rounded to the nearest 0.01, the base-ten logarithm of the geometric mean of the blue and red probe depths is -1.49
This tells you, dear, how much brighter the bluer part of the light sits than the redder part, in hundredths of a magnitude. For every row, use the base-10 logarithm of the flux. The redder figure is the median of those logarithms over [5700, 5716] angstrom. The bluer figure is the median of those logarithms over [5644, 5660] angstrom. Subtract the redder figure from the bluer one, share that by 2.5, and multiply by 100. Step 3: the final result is 1.5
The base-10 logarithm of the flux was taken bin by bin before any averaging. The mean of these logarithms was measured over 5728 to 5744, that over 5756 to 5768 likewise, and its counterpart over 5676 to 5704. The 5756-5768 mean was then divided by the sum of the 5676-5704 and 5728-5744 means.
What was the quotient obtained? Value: 0.510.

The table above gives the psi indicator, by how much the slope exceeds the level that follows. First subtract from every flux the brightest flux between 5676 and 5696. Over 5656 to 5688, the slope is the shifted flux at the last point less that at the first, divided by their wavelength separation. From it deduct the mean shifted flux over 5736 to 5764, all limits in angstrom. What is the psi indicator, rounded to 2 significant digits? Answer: 0.44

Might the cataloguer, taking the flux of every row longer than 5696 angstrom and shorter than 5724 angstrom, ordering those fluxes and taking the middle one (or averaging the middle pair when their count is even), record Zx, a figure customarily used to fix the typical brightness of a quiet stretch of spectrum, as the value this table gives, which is 8.53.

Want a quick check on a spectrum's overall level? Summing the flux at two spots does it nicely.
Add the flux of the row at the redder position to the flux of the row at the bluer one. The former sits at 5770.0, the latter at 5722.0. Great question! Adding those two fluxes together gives 17.0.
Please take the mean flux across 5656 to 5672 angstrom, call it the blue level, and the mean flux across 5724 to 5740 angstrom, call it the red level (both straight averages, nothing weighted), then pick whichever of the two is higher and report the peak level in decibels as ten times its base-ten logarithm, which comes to 9.63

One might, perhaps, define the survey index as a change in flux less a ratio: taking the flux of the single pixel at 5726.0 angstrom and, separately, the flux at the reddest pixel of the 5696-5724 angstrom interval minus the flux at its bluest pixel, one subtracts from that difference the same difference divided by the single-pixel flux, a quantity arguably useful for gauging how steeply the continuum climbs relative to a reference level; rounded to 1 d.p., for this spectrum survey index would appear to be -1.1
